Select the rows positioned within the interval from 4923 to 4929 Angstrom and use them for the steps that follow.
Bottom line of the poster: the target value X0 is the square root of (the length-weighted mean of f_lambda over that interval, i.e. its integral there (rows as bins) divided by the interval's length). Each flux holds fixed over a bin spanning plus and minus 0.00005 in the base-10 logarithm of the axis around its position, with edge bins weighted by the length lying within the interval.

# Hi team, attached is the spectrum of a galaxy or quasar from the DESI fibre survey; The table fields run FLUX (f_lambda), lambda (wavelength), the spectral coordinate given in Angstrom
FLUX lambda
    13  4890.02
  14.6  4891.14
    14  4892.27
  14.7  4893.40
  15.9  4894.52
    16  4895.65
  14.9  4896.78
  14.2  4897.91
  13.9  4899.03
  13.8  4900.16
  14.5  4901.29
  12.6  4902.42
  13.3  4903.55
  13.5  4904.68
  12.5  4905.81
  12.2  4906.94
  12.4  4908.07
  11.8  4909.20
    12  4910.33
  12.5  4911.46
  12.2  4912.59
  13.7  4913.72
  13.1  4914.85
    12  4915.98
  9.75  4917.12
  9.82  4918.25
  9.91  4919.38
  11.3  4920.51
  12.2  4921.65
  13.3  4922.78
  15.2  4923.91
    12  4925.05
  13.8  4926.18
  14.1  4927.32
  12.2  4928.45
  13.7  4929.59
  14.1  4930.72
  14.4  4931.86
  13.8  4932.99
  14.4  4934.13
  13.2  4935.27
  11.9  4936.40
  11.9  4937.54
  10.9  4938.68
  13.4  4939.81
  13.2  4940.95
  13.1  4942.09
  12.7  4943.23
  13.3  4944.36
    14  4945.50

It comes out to 3.67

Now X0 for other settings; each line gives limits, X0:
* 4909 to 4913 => 3.49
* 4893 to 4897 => 3.93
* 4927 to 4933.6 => 3.70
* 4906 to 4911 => 3.48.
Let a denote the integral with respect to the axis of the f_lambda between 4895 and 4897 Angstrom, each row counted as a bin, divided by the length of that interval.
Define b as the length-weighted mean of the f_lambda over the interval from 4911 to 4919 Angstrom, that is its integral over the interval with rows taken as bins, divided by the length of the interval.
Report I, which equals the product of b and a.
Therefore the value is 183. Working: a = 15.5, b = 11.8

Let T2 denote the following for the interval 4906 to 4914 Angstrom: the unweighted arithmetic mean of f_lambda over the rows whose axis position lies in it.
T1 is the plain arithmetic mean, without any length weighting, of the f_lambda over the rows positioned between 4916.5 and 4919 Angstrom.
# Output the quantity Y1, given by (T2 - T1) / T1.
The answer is 0.27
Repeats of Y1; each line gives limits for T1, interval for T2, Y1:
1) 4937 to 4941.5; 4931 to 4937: 0.10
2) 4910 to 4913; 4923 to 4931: 0.11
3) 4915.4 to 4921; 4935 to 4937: 0.19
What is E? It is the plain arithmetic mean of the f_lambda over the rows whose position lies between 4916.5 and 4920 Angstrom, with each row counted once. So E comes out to 9.8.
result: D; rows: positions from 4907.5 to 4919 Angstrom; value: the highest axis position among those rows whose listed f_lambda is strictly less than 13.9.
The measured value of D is 4918.25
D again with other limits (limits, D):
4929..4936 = 4935.27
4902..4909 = 4908.07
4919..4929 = 4928.45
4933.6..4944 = 4943.23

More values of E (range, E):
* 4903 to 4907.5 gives 12.9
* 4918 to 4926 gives 12.0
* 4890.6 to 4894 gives 14.4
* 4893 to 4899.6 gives 14.9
